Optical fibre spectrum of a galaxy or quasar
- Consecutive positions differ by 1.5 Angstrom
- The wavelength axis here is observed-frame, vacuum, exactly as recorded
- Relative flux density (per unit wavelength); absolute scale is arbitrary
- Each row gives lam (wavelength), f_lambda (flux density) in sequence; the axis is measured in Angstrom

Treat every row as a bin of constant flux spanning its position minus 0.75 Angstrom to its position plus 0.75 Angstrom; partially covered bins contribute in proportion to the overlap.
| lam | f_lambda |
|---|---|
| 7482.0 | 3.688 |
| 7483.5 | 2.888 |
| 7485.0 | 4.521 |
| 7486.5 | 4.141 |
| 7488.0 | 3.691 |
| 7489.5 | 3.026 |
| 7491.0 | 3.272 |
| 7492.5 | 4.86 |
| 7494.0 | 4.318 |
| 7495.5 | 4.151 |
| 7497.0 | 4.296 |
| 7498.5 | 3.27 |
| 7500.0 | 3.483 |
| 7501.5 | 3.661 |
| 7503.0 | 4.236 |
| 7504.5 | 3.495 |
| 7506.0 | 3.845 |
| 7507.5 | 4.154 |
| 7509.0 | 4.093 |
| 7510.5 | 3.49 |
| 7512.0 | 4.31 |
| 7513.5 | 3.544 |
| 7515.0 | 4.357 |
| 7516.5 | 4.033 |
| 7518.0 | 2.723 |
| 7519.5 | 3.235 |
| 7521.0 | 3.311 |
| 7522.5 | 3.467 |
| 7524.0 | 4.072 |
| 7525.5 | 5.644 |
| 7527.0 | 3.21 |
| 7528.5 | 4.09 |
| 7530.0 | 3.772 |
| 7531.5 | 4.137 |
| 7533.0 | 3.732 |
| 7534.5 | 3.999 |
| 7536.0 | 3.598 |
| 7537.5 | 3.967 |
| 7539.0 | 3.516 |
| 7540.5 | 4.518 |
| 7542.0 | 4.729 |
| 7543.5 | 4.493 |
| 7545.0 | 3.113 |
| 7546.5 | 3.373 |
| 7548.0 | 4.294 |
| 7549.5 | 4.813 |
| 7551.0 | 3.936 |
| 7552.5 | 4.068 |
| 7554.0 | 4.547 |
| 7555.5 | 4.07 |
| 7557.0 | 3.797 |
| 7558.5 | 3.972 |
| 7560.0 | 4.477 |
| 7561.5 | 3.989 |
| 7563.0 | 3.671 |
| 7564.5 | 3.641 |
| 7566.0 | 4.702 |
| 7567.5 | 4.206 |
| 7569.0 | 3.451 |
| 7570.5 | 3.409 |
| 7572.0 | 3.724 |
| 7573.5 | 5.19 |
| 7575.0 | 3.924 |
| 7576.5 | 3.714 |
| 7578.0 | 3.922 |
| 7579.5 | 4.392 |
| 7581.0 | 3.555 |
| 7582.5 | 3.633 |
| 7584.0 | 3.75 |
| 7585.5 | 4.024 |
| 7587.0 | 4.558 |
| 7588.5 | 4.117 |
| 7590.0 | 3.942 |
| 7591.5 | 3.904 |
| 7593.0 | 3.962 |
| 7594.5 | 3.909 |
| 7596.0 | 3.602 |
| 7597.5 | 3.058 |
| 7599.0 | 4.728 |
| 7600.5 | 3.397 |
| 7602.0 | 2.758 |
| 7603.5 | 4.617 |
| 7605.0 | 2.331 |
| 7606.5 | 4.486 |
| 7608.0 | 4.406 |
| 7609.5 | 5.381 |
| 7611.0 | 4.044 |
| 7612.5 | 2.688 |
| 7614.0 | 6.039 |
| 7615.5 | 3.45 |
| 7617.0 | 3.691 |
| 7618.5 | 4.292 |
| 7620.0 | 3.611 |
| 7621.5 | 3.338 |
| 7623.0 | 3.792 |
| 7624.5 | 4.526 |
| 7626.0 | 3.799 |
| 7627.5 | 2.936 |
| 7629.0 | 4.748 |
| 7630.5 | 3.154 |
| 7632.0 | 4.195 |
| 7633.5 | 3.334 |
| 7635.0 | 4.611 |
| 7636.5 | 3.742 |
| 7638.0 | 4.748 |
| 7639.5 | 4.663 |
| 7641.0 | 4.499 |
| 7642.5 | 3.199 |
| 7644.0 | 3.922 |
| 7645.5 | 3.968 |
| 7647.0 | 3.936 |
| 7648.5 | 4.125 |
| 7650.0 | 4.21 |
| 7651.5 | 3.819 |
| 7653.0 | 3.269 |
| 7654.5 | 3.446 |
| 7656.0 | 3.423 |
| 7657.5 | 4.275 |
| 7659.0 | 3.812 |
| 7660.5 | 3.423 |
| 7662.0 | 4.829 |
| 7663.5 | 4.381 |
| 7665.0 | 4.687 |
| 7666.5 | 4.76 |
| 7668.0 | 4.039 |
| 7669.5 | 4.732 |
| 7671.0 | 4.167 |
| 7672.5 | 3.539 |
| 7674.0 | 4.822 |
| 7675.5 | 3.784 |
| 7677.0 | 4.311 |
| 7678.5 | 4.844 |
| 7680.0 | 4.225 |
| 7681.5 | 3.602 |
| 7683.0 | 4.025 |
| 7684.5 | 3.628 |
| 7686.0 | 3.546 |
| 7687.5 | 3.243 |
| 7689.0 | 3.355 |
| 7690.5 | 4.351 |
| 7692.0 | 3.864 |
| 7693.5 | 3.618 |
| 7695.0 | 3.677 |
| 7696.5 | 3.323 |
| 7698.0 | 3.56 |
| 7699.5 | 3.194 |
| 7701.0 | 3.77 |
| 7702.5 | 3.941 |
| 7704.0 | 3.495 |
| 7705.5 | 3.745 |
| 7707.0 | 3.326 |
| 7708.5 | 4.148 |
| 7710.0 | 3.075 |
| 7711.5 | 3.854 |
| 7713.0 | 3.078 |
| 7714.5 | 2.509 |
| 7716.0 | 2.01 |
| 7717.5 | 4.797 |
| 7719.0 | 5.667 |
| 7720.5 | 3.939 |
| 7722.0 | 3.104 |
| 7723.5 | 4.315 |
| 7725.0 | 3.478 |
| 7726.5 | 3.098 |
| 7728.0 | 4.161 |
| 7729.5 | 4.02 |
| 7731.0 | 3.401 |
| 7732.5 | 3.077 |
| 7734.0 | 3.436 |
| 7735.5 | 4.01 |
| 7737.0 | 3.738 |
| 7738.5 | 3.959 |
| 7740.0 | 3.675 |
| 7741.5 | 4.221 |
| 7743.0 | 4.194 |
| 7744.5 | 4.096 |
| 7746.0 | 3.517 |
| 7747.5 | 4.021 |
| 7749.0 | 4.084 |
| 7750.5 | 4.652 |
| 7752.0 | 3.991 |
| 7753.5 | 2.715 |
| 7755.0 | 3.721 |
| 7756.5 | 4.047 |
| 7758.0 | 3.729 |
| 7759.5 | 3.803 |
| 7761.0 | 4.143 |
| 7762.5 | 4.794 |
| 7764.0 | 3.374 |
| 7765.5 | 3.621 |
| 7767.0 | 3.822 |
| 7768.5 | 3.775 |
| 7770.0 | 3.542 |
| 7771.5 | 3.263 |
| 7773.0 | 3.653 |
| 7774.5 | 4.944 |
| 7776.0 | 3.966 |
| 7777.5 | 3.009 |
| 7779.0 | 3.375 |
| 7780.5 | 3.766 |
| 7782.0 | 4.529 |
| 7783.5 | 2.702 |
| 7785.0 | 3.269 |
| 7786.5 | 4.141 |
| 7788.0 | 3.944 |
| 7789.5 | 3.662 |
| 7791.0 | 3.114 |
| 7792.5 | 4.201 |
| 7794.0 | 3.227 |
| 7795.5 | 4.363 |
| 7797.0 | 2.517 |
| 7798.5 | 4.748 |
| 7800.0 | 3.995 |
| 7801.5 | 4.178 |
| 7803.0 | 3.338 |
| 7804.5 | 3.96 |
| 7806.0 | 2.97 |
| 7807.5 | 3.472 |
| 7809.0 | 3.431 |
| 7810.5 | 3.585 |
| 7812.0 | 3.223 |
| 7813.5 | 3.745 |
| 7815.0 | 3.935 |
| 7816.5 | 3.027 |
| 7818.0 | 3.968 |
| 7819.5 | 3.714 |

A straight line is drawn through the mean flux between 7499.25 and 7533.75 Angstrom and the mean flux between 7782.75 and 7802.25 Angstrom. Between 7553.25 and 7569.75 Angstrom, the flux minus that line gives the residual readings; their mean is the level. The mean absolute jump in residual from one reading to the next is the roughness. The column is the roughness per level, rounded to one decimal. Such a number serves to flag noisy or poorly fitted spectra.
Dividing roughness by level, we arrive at 1.9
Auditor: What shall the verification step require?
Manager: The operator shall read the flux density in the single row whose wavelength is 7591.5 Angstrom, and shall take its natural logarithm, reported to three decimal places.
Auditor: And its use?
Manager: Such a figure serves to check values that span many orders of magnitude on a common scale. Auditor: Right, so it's 1.362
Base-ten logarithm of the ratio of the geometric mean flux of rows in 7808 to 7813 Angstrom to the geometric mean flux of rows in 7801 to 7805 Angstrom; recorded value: -0.048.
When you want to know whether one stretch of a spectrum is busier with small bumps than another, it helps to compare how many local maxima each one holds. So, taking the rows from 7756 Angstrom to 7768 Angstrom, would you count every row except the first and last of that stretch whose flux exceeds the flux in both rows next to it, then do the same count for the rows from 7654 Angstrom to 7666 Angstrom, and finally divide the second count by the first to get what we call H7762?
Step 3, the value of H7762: 2.0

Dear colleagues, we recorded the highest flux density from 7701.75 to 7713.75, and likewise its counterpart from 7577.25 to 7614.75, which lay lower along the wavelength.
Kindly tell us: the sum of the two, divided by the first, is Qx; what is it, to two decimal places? 2.46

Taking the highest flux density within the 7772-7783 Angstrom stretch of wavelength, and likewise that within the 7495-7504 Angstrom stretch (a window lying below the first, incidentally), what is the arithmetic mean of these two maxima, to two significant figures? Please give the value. 4.6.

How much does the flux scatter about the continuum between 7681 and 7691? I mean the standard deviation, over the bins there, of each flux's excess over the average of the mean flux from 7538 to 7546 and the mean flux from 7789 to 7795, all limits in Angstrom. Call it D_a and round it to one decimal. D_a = 0.4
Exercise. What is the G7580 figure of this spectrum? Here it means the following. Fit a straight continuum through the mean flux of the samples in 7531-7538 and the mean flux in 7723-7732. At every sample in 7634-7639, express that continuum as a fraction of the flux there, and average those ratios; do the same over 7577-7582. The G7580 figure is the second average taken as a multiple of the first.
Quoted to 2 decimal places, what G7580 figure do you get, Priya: 1.11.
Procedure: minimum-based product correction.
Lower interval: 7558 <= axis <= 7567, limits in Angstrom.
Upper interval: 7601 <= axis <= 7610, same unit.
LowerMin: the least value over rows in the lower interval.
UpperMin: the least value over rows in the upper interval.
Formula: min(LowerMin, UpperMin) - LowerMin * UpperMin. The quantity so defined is -6.2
